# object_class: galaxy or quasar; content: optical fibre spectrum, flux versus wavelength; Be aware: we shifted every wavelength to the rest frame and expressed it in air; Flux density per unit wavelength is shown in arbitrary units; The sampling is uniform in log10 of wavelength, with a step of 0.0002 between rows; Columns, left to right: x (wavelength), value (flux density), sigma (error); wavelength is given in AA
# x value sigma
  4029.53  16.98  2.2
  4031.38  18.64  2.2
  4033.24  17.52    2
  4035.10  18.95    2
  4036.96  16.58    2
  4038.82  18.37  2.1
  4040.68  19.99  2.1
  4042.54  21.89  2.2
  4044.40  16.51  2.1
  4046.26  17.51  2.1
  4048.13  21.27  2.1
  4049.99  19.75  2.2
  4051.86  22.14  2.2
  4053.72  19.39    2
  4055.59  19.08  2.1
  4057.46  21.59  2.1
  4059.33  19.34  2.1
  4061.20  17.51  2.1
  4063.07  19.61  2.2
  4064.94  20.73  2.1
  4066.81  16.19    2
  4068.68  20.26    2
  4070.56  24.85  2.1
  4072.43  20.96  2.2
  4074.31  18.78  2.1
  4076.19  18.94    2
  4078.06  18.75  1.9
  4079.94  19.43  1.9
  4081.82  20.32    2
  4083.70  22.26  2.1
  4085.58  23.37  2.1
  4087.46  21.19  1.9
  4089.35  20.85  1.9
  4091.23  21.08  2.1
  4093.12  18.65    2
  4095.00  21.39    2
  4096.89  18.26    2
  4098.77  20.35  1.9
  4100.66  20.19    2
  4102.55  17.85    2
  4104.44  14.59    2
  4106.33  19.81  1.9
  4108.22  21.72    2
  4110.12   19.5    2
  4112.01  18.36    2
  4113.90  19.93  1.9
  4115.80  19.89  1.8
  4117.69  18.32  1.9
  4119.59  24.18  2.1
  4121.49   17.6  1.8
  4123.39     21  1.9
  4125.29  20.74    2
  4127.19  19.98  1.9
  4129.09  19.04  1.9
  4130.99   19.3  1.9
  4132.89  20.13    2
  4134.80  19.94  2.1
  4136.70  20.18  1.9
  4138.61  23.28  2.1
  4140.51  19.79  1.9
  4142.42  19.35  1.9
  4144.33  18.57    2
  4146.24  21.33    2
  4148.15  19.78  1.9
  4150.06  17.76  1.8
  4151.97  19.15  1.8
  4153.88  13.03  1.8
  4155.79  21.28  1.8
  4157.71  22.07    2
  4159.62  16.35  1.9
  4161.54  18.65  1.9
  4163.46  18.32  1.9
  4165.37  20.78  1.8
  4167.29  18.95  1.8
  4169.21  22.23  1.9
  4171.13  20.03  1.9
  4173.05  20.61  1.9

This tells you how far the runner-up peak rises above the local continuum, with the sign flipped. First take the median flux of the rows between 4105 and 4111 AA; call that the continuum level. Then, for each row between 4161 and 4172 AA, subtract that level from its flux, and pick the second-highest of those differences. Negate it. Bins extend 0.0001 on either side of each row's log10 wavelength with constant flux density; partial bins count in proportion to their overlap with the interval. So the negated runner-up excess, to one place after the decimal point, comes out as -1.0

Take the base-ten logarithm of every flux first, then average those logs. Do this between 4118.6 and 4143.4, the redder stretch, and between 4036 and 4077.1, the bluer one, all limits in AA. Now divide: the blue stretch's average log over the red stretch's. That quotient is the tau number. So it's 0.99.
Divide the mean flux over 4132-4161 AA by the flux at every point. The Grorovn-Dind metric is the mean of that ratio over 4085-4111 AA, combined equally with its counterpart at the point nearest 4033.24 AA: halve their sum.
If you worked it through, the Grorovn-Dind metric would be 1.05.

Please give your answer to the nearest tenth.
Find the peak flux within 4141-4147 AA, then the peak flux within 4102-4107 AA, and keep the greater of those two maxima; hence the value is 21.3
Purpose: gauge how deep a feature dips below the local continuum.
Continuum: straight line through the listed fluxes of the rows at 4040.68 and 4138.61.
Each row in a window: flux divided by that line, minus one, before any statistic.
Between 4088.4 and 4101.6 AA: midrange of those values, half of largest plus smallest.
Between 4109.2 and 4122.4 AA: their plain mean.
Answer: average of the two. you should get -0.11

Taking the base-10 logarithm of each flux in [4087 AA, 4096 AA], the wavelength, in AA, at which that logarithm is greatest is 4095.00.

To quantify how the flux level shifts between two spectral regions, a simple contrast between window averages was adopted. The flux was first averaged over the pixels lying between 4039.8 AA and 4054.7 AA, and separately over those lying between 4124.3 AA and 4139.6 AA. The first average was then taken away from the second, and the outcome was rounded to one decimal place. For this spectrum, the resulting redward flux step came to 0.5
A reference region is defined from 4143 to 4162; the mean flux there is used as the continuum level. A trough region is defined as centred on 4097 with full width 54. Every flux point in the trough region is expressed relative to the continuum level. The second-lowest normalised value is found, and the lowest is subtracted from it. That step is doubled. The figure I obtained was 0.32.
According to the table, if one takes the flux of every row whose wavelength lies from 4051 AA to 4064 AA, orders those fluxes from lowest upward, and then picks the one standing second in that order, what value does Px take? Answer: 19.08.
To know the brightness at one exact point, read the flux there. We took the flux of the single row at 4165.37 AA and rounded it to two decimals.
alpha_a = 20.78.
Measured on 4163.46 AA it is 18.32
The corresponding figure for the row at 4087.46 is 21.19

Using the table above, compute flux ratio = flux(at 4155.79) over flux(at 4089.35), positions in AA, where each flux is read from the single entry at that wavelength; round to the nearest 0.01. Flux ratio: 1.02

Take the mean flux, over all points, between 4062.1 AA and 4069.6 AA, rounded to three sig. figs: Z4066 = 19.2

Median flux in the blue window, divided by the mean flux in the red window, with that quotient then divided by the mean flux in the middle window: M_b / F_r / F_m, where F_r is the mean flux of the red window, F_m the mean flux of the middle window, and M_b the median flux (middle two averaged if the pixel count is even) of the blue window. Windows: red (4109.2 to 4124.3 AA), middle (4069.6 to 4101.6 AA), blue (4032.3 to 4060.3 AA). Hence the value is 0.047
